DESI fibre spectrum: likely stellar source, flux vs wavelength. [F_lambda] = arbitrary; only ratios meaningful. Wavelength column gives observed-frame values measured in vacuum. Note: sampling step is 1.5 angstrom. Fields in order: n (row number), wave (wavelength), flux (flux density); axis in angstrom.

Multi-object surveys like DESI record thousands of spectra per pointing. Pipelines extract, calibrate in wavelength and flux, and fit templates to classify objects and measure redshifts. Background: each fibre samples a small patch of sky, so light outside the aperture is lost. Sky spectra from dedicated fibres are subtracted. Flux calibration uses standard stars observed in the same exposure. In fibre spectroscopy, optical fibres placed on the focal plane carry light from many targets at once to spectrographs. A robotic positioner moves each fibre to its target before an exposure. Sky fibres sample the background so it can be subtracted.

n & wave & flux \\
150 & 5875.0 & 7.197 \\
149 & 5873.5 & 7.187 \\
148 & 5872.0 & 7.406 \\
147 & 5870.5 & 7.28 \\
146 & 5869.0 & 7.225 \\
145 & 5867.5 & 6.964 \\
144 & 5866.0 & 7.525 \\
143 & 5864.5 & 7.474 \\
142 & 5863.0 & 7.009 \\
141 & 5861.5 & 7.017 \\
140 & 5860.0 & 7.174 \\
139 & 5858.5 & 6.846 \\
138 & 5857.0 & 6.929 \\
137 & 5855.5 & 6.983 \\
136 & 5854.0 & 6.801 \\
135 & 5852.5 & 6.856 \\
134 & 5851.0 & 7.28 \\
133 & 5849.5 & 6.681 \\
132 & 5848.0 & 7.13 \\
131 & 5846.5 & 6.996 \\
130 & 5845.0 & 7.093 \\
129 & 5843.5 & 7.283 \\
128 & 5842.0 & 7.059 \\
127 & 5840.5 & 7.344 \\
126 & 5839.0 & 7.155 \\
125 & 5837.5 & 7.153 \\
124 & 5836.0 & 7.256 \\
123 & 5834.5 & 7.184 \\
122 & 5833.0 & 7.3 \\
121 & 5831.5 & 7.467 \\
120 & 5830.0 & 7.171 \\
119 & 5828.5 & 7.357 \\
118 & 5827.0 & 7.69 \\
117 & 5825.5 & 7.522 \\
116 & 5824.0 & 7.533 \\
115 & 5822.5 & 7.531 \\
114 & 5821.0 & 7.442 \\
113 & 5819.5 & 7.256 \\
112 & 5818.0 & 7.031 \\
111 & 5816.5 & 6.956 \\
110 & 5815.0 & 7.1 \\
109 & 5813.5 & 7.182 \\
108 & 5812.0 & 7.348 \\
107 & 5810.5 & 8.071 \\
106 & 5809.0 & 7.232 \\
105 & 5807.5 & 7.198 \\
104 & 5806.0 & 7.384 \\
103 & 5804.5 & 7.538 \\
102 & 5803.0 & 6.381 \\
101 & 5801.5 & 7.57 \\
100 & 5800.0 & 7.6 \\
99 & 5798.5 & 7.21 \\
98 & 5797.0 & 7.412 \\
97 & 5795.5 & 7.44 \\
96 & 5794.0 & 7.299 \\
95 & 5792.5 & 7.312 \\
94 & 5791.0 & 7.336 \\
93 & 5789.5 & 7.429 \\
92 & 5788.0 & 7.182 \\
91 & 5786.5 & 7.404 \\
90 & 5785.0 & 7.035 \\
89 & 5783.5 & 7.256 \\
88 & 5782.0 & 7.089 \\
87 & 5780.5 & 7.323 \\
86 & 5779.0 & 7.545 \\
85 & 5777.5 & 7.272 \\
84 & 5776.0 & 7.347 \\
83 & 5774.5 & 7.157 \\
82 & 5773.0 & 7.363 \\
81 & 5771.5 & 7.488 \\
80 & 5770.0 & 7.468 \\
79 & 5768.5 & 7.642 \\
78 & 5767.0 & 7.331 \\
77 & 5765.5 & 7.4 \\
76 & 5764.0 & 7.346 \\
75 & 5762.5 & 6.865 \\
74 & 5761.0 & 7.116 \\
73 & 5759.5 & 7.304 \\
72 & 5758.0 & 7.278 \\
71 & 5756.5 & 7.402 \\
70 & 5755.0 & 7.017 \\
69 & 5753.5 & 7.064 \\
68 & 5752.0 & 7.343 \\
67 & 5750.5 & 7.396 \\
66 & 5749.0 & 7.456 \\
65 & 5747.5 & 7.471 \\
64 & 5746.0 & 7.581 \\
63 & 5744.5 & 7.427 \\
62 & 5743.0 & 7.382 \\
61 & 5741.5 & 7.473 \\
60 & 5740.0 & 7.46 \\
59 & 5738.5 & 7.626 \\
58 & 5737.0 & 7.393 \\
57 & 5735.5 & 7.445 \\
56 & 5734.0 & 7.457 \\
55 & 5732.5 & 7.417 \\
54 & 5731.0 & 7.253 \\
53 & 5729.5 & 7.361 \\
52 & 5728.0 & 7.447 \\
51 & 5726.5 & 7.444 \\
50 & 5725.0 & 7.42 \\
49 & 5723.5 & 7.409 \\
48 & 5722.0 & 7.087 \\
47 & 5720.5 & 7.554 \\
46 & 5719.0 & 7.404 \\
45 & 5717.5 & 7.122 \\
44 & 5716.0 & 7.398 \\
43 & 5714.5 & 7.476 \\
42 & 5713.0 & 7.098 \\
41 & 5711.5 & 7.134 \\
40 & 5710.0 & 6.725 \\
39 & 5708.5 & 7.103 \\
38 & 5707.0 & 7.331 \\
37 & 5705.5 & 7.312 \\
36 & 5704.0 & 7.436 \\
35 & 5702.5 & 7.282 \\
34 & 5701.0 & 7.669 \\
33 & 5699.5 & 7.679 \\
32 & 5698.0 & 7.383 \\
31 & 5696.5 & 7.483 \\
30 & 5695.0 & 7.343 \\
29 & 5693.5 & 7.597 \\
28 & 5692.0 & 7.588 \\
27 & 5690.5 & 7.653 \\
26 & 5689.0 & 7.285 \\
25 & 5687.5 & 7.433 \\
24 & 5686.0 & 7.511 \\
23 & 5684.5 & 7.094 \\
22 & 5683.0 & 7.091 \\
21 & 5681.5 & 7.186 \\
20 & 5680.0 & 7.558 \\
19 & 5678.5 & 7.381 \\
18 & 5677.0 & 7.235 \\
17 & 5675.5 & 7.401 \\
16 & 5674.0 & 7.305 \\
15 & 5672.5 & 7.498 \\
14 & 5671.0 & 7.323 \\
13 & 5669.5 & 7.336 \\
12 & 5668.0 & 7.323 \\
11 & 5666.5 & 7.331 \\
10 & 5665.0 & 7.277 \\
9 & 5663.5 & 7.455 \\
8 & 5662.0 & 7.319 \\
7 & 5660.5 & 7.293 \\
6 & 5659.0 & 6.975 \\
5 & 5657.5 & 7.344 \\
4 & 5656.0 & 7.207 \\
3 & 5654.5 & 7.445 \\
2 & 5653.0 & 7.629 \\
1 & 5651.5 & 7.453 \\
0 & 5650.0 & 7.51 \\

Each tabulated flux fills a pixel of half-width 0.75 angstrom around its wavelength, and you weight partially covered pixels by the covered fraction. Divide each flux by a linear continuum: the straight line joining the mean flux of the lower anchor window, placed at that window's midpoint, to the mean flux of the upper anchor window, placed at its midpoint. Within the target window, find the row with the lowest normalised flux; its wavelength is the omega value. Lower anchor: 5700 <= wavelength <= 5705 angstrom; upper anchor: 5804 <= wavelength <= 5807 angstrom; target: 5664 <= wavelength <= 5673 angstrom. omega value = 5665.0 angstrom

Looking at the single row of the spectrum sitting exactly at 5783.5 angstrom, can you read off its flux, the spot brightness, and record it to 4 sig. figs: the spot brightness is 7.256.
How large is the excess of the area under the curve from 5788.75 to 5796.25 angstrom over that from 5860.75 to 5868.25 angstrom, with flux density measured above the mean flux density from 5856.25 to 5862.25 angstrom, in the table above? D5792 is 1.2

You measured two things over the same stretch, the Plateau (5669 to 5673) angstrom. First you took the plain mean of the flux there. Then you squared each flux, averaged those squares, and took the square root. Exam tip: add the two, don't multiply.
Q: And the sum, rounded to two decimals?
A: 14.77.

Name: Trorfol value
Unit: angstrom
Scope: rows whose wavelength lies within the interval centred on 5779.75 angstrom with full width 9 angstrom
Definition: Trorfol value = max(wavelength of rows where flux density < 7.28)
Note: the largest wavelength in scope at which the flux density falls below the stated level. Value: 5783.5 angstrom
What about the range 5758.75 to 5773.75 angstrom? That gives 5762.5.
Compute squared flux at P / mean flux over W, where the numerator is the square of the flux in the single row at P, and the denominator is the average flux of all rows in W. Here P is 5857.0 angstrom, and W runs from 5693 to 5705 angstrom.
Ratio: 6.42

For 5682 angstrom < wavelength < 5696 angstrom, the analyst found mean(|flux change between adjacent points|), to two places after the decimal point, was 0.17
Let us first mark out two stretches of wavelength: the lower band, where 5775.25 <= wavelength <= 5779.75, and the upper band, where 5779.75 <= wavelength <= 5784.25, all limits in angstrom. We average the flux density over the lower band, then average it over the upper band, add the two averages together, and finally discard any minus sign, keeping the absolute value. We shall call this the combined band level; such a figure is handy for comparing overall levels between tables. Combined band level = 14.6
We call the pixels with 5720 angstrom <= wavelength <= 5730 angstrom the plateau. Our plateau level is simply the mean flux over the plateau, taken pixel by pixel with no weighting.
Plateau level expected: 7.39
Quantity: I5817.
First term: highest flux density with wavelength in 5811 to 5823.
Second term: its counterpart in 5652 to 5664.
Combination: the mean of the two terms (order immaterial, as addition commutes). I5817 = 7.58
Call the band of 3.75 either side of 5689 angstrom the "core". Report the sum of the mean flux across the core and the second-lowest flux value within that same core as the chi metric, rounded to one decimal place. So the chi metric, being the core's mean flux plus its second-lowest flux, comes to 14.9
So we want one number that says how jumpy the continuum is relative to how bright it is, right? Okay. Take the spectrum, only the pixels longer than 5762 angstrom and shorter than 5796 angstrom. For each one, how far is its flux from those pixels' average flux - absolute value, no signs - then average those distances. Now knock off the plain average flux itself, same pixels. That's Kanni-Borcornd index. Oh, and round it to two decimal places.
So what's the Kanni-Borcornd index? -7.20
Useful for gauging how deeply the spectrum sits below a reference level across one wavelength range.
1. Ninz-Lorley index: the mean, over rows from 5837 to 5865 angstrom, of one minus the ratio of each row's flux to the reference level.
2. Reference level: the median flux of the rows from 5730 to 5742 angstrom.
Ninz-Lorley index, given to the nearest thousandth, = 0.052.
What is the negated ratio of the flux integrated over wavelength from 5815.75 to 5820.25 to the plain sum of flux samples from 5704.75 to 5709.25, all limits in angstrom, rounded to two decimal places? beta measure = -1.47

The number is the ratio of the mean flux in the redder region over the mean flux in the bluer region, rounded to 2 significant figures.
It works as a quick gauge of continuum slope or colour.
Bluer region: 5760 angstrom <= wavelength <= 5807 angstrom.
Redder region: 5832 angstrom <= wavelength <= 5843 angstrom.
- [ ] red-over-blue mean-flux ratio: 0.99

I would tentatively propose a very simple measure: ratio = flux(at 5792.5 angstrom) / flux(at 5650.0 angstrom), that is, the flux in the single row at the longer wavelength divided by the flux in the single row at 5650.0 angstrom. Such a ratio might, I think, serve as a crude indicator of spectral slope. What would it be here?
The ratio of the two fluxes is 0.97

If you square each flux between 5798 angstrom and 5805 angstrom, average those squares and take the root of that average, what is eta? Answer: 7.27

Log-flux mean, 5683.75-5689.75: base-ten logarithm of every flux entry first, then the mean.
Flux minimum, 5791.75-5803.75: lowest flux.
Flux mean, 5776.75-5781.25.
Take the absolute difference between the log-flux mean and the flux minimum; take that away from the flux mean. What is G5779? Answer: 1.9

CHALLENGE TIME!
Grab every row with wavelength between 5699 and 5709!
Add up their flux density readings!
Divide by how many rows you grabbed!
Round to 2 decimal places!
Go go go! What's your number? 7.40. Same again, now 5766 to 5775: 7.41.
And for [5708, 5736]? 7.30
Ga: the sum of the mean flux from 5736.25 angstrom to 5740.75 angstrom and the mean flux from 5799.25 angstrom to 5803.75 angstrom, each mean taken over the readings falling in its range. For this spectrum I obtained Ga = 14.7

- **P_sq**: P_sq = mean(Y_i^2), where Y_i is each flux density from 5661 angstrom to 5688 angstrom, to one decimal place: 53.8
